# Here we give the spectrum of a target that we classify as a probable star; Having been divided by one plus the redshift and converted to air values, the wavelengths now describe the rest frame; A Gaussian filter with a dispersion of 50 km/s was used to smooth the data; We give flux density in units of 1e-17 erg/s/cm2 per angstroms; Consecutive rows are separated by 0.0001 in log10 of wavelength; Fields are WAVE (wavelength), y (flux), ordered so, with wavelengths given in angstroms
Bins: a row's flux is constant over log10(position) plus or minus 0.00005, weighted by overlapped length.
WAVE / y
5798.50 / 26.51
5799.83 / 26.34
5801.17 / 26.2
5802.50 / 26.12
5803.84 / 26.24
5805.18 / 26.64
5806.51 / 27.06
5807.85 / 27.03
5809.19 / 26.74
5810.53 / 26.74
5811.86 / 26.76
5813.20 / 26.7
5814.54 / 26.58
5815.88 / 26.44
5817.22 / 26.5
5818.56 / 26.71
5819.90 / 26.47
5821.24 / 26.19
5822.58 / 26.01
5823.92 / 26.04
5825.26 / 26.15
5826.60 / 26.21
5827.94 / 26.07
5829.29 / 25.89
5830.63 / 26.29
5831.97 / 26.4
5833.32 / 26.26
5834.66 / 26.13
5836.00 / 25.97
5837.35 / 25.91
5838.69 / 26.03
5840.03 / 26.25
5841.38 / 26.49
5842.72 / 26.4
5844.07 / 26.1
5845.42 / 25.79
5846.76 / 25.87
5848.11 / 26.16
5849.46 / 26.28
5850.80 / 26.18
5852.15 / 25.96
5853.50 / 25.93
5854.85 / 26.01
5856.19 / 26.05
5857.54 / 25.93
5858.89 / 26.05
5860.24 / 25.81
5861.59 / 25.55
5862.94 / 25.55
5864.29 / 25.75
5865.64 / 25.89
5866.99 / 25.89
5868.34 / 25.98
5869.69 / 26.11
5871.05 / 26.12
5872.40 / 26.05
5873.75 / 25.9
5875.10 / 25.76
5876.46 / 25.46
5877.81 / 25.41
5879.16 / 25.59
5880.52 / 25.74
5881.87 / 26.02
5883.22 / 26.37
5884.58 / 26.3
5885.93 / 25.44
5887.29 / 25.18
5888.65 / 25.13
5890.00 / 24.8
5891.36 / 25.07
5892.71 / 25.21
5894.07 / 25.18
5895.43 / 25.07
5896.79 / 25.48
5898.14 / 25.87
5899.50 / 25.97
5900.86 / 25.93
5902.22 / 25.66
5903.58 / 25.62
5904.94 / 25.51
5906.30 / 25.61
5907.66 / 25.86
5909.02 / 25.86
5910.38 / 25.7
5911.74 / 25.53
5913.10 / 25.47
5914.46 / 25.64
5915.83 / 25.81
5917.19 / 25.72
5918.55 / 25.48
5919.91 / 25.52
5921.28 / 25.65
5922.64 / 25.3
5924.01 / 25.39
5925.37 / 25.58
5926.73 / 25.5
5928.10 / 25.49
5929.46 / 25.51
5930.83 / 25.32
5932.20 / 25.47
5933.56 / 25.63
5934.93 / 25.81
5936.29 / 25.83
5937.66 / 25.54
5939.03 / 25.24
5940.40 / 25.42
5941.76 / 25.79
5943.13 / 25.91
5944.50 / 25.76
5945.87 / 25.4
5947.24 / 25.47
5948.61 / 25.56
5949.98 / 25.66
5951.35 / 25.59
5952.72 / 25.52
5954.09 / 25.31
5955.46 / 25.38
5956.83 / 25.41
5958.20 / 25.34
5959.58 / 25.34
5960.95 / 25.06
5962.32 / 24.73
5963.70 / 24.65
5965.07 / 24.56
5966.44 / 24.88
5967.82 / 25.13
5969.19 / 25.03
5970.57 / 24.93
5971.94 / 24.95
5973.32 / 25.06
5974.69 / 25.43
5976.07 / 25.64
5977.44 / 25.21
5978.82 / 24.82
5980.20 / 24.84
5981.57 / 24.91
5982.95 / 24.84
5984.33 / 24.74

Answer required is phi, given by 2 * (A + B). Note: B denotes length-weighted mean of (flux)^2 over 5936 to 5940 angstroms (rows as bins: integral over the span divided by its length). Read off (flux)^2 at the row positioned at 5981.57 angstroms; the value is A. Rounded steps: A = 621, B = 649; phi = 2539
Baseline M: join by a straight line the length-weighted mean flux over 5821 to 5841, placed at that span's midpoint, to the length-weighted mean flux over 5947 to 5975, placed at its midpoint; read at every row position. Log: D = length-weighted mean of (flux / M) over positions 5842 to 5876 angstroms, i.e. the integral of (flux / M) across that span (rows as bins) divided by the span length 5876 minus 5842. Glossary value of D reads 1.00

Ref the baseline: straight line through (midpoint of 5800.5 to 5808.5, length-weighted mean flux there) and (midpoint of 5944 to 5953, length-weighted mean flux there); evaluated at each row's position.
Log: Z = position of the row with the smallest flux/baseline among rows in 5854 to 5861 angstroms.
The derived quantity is 5860.24 angstroms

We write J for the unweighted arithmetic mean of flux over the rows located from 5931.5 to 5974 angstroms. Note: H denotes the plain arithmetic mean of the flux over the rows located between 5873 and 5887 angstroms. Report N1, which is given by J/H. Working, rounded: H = 25.8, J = 25.3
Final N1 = 0.98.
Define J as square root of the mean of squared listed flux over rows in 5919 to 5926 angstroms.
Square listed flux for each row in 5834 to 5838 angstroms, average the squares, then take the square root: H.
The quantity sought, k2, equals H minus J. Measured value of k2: 0.5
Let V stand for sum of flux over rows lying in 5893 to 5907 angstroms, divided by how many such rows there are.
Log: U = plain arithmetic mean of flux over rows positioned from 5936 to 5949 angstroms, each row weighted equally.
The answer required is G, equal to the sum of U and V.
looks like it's 51.2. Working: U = 25.6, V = 25.6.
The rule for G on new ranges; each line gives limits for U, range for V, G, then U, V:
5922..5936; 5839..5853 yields 51.6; 25.5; 26.1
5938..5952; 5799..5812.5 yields 52.2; 25.6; 26.6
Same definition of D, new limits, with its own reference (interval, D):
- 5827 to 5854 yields 1.00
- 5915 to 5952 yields 1.01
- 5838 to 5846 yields 1.01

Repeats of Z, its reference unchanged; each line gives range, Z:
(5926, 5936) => 5930.83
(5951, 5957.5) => 5954.09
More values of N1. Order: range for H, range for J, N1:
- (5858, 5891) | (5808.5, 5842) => 1.02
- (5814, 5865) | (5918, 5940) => 0.98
